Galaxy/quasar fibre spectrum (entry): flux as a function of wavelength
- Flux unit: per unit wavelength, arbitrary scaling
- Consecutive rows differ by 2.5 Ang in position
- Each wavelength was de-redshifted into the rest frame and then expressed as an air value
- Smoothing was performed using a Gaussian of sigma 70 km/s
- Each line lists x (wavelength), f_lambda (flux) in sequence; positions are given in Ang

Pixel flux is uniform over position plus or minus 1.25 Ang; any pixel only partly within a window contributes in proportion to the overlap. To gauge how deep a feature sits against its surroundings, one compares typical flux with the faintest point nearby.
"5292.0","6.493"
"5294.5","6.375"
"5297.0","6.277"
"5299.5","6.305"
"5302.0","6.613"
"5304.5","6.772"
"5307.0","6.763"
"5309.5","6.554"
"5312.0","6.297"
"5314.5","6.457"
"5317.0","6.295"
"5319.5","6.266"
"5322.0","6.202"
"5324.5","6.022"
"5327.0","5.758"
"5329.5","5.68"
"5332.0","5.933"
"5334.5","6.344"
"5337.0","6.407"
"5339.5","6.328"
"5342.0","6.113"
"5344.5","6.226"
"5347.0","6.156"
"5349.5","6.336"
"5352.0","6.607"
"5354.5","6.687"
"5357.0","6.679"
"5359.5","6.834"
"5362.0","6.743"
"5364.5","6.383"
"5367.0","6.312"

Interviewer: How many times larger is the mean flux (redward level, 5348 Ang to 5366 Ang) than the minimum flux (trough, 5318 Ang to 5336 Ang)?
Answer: 1.16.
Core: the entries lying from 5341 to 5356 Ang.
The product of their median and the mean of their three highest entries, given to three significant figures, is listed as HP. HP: 41.1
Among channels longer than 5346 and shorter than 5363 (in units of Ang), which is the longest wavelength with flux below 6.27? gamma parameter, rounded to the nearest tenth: 5347.0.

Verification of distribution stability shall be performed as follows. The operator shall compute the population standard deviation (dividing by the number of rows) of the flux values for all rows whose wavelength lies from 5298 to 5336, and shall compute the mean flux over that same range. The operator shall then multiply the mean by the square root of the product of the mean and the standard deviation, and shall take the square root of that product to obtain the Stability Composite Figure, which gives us 2.98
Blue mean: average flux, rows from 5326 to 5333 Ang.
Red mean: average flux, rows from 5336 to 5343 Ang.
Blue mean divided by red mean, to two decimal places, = 0.92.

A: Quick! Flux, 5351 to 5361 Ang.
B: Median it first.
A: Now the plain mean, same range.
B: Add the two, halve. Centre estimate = 6.69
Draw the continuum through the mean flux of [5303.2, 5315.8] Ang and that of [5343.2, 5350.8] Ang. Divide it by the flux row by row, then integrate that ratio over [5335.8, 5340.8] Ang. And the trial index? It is 4.96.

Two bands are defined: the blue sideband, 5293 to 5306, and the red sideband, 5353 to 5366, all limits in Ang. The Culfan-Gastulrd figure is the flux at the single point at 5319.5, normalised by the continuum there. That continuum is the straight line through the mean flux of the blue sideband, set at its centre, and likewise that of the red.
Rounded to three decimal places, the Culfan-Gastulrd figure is 0.959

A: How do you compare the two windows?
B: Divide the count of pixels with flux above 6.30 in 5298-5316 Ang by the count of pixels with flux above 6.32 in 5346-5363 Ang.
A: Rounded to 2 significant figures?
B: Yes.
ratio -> 1.0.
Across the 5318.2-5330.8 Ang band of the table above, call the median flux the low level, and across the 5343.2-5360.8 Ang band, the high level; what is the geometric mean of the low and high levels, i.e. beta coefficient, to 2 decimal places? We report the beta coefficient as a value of 6.31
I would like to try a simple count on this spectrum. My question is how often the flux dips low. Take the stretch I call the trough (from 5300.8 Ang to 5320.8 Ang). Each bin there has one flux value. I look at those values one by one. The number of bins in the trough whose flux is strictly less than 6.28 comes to 1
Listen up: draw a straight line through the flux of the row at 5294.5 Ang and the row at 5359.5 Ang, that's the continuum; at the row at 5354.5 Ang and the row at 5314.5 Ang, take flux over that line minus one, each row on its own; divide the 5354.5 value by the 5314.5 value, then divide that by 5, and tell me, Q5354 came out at 0.36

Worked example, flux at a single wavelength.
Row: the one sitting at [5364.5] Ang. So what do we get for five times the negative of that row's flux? -31.9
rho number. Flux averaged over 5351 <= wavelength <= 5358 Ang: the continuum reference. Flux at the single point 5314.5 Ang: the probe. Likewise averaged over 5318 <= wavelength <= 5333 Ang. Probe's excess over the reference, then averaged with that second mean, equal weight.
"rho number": 2.89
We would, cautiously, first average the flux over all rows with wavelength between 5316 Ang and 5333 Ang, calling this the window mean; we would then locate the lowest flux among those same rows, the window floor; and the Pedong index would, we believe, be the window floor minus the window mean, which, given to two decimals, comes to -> -0.34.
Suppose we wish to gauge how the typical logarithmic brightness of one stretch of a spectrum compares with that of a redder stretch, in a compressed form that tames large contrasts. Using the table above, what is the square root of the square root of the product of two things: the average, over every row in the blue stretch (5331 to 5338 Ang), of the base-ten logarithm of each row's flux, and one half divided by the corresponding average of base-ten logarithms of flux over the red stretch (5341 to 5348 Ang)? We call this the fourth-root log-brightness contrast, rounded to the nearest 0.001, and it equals 0.842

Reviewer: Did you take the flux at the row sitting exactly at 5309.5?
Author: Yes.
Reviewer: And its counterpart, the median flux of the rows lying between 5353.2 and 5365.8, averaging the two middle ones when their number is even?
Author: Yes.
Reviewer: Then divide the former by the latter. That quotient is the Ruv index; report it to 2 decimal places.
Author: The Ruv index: 0.98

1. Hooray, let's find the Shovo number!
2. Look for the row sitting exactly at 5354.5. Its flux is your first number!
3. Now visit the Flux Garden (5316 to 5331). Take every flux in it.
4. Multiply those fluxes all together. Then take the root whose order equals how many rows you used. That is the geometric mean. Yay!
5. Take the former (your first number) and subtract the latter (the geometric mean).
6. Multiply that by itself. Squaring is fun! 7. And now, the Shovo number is 0.43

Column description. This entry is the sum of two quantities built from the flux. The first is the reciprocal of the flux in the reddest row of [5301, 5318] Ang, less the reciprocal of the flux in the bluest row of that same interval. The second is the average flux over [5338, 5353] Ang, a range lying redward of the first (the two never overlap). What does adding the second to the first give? 6.3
